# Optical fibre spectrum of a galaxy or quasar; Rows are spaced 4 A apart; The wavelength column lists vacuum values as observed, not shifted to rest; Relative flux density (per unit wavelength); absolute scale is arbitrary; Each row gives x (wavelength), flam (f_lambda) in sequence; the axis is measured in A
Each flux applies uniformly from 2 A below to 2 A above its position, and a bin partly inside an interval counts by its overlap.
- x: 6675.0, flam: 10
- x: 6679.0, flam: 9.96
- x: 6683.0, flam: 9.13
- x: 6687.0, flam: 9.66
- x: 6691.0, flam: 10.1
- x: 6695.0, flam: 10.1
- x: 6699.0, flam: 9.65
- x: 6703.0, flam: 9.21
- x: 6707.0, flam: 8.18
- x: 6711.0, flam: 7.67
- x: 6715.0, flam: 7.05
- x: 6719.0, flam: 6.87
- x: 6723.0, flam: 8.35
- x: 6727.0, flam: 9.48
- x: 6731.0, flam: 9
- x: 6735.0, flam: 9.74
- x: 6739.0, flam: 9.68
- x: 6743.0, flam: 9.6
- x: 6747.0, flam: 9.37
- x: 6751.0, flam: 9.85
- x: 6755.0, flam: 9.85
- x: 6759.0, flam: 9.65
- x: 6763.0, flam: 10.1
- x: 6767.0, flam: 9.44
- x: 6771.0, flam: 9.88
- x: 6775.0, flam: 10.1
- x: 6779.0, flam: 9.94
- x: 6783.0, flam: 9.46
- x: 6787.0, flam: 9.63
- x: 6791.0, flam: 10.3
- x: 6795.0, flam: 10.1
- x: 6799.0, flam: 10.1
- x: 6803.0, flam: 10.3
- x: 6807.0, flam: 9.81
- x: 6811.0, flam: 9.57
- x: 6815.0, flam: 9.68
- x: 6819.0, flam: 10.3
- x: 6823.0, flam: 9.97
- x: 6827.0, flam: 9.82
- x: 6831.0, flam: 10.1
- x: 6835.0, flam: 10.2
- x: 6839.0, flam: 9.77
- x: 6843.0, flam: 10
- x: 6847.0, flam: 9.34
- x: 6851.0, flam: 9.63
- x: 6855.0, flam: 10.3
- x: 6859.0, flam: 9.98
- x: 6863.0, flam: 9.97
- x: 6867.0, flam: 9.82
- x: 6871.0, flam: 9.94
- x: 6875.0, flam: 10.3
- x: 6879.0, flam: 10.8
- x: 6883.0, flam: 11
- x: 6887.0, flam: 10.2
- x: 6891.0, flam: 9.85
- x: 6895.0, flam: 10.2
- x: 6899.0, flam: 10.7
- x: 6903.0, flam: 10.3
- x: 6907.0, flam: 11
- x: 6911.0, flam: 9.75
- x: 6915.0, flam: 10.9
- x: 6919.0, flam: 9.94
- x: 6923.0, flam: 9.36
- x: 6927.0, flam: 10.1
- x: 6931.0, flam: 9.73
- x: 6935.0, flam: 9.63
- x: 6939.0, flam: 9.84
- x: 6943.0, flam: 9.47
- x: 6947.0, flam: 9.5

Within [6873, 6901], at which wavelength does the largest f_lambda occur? 6883.0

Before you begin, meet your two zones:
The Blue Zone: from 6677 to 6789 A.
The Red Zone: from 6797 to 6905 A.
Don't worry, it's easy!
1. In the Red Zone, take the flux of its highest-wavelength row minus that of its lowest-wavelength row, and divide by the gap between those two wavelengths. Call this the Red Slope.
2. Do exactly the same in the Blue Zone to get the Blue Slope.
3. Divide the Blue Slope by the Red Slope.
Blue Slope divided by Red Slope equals -1.59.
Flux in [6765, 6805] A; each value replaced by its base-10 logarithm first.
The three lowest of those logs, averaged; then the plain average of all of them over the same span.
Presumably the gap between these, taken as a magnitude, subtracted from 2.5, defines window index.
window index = 2.48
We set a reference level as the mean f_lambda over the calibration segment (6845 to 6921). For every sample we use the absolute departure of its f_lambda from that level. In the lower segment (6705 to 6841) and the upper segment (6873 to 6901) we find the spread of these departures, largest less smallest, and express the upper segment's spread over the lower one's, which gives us 0.24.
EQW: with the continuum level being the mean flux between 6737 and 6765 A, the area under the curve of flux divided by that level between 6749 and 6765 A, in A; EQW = 16.2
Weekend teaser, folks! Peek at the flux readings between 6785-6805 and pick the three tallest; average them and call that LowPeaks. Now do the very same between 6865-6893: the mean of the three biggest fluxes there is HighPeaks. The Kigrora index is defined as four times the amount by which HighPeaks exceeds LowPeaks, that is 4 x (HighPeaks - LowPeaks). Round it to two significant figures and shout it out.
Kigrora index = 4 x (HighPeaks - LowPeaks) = 1.9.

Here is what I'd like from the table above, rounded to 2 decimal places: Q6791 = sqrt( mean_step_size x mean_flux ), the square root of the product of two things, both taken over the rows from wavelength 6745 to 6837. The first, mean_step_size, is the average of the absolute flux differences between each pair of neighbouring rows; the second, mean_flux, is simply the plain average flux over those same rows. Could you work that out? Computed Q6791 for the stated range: 1.73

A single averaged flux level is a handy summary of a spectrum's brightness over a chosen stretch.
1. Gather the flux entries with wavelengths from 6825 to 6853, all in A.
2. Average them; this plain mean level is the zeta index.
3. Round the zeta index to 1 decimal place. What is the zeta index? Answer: 9.8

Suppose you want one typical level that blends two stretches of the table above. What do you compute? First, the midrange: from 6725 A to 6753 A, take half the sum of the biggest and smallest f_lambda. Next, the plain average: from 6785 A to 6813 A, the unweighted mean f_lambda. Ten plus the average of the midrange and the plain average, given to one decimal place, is 19.7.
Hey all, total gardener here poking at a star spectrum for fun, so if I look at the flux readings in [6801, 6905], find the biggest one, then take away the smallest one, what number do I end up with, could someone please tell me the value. 1.7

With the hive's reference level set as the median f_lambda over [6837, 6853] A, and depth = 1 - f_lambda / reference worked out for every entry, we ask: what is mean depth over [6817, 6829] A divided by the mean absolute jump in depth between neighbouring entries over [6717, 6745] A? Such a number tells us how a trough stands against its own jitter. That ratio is -0.5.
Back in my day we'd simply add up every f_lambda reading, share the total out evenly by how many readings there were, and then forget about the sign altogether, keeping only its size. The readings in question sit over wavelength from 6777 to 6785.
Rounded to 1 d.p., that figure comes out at 9.7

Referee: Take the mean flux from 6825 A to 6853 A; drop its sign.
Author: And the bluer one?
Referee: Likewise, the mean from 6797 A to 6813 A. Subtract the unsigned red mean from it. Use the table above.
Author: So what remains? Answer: 0.11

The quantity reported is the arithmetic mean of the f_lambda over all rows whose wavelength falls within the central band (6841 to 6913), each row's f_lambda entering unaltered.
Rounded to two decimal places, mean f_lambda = 10.17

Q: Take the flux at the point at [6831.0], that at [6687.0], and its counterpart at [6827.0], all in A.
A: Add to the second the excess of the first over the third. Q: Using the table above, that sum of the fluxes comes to 9.9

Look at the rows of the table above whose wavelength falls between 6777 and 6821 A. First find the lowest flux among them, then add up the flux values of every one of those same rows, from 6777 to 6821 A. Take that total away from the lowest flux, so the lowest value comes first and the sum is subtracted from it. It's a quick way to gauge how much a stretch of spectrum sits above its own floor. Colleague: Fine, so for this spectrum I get -100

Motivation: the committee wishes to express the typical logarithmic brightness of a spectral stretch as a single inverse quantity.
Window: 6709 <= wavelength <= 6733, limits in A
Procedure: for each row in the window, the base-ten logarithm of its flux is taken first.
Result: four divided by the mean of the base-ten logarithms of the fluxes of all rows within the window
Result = 4.43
